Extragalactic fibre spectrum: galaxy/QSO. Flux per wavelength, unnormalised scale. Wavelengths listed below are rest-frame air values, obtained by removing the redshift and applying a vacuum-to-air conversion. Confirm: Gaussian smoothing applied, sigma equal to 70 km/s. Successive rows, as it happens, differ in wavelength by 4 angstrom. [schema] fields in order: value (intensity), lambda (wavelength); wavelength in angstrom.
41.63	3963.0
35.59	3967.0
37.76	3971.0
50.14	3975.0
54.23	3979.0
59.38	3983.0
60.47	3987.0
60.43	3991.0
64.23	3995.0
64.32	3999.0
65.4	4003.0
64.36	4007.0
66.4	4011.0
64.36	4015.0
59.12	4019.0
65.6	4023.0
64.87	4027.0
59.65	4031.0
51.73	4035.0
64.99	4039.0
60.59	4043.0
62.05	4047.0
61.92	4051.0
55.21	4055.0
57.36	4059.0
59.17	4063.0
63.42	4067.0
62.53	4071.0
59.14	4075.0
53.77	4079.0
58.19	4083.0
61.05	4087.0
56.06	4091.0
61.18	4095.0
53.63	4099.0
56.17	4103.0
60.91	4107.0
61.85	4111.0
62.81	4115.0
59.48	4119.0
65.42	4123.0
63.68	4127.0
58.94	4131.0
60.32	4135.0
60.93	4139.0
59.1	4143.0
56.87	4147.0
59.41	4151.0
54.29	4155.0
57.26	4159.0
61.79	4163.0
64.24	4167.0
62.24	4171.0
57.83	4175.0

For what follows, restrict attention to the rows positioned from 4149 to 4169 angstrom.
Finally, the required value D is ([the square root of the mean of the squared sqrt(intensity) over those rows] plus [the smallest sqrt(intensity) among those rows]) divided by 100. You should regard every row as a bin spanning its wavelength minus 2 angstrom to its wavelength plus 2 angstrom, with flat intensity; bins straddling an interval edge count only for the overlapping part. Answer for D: 0.151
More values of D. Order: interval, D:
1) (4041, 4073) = 0.152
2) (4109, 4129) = 0.156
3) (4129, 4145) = 0.154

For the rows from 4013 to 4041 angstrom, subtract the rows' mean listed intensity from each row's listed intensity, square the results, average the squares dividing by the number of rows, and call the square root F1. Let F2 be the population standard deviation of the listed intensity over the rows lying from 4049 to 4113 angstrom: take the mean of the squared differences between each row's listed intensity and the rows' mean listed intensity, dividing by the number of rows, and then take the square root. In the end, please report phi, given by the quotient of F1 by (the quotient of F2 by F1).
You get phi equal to 7.1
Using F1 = 4.7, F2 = 3.08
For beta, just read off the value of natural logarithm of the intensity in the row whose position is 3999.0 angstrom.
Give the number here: 4.16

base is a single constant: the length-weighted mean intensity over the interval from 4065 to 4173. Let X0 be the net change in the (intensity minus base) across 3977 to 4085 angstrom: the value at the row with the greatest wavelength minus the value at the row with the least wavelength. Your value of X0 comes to 4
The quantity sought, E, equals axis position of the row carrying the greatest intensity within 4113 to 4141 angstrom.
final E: 4123.0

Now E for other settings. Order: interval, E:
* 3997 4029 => 4011.0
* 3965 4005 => 4003.0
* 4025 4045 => 4039.0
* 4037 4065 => 4039.0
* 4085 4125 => 4123.0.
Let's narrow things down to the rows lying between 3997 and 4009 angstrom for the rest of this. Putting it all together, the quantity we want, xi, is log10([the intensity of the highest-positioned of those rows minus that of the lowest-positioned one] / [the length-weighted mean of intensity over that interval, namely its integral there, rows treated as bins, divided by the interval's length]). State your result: -3.21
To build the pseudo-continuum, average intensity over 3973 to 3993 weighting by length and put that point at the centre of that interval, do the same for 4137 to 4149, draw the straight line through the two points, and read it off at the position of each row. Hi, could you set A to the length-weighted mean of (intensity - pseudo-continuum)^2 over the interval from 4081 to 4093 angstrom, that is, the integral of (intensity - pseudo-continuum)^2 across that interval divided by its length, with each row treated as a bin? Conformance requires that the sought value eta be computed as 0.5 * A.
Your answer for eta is 2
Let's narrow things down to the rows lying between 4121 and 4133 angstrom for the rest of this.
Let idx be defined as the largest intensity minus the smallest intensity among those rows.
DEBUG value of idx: 6.5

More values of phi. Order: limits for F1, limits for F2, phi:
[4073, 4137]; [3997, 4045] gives 2.6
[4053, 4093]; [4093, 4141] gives 2.9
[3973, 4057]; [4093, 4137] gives 6.6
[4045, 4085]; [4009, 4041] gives 2.0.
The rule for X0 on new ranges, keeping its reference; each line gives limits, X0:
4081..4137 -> 2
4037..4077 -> -6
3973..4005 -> 15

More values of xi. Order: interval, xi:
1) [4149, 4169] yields -1.09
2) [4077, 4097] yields -0.89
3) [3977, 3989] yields -0.97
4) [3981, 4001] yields -1.10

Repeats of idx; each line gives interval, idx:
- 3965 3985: 23.8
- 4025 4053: 13.3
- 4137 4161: 6.6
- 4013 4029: 6.5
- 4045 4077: 8.2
